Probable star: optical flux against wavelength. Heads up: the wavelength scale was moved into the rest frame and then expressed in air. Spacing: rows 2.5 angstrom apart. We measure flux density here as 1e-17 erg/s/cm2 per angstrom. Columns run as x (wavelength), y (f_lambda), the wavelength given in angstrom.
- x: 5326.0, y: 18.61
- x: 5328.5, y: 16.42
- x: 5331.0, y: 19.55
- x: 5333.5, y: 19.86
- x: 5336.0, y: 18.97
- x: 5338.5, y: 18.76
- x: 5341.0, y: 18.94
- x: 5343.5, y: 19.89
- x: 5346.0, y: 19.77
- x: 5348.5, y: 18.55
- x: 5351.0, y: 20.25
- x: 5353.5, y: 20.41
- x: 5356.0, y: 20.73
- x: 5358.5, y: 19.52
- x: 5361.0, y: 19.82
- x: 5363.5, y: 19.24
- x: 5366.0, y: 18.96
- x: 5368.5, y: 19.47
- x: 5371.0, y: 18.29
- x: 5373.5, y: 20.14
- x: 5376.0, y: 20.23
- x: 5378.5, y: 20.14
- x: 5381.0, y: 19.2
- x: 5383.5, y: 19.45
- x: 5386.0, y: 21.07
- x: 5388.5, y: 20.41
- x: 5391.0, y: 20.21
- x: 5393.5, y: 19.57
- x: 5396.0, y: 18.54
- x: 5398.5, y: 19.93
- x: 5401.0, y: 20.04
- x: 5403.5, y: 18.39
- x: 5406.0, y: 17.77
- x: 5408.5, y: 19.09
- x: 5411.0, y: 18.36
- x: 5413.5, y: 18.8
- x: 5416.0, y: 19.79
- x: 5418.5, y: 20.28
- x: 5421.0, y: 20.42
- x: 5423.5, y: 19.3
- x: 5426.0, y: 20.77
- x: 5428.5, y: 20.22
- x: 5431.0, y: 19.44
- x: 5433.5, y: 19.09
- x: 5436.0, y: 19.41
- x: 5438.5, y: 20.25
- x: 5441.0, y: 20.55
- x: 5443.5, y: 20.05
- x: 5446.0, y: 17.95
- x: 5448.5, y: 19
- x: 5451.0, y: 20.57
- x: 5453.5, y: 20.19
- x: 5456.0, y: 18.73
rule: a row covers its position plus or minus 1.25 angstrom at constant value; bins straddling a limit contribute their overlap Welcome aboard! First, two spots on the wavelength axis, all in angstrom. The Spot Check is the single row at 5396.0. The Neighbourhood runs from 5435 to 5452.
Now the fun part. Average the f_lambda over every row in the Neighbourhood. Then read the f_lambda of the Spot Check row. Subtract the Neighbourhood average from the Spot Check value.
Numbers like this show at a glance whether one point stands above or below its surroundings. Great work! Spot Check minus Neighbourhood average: -1.1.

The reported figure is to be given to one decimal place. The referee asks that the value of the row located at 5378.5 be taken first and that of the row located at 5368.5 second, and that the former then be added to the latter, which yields 39.6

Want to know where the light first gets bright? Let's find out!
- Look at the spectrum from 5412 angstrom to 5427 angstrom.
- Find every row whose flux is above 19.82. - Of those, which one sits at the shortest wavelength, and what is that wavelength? 5418.5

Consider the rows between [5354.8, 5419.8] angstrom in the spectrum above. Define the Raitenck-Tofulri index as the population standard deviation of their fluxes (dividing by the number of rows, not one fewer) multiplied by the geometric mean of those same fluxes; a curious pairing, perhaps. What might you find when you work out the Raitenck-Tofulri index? 15.7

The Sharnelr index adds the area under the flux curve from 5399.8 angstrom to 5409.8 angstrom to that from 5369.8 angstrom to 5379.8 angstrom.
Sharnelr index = 385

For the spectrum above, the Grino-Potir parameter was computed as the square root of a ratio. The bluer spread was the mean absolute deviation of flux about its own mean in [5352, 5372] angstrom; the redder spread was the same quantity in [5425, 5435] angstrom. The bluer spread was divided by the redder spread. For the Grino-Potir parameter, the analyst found 0.97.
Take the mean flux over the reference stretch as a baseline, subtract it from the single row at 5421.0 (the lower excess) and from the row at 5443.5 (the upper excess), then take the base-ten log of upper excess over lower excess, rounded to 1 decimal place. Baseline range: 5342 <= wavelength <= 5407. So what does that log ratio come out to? -0.3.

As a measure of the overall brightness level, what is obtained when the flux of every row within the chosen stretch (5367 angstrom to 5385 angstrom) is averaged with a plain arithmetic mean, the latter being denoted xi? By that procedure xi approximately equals 19.6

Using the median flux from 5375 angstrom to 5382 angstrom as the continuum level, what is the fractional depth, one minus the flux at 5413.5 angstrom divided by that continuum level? 0.07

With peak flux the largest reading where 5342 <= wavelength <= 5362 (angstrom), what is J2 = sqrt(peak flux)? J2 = 4.55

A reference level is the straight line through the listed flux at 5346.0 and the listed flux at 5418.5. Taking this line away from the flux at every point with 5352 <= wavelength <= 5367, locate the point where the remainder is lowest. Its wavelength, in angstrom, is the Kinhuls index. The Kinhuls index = 5366.0 angstrom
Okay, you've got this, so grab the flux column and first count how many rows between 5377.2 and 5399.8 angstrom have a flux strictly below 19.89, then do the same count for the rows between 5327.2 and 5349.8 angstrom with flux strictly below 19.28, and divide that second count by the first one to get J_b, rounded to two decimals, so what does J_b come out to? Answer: 1.25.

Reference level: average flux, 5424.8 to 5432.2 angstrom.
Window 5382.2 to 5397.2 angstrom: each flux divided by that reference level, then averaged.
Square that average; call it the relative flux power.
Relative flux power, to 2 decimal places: 0.97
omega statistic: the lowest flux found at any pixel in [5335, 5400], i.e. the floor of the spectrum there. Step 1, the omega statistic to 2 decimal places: 18.29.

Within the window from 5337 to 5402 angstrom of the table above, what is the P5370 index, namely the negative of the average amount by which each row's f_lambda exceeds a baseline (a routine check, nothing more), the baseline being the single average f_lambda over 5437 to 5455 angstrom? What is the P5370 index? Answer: 0.1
